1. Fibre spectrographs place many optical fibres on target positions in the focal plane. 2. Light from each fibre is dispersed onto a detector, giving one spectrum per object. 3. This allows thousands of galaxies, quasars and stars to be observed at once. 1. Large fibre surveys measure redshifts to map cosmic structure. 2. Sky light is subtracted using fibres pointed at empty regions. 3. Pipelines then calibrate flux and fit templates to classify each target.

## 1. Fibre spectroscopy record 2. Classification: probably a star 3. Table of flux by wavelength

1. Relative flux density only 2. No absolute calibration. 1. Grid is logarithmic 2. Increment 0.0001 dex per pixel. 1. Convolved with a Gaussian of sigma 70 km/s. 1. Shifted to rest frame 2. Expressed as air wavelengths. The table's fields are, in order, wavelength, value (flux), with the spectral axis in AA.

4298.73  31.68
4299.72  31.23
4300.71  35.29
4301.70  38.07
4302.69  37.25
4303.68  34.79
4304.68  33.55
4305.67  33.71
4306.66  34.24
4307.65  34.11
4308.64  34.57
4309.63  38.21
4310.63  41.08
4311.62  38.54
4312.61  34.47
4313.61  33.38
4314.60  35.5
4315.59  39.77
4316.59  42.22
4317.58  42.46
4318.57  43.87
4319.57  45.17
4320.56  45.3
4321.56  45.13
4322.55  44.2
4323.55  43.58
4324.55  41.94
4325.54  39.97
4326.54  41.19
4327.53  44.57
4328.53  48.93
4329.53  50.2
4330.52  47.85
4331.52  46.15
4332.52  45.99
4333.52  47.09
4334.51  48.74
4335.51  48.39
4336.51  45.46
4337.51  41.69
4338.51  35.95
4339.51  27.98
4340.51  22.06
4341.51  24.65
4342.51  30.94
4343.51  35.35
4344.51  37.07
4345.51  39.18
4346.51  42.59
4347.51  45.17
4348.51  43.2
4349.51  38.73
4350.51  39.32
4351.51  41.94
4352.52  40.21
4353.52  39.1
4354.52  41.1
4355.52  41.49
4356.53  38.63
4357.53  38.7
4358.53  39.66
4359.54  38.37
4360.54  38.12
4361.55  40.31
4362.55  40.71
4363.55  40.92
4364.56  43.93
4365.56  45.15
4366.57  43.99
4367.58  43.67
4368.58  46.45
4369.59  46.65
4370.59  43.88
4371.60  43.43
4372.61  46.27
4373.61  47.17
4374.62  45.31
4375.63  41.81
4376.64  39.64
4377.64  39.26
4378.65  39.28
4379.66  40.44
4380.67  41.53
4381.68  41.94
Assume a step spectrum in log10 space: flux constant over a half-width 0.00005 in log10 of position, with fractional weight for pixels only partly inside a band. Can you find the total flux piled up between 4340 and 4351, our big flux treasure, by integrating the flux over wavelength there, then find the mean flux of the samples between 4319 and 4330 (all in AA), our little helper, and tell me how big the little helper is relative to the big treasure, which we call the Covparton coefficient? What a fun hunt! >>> 0.112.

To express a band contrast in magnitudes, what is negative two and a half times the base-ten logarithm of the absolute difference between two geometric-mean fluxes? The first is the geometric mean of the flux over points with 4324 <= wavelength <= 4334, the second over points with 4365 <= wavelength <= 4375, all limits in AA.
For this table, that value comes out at 2.59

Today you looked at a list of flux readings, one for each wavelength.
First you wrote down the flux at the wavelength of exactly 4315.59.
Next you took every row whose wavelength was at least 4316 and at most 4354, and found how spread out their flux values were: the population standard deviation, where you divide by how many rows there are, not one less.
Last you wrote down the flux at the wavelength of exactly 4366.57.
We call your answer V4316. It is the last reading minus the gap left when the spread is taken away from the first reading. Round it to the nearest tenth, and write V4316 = 10.5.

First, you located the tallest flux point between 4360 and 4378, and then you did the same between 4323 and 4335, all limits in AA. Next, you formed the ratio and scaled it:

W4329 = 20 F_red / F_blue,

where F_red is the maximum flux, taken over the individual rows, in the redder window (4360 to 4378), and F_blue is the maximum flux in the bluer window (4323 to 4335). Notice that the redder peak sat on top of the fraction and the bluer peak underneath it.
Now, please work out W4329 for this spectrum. 19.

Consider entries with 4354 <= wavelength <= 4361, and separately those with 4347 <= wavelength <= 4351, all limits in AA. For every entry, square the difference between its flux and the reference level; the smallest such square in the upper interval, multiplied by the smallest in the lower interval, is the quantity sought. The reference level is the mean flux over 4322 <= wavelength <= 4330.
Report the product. 6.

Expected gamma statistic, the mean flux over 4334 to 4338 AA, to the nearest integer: 46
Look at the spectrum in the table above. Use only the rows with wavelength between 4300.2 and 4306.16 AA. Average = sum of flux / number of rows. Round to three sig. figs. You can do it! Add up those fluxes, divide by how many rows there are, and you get 35.4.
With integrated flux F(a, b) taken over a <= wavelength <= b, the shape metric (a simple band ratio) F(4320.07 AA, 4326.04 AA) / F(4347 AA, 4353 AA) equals 1.04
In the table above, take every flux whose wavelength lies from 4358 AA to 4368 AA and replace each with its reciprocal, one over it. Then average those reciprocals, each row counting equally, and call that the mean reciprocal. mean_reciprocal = 0.024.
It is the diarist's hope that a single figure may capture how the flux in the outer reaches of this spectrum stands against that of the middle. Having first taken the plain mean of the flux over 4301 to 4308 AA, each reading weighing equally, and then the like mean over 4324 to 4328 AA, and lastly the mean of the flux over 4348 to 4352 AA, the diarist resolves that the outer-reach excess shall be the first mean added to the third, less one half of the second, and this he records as 55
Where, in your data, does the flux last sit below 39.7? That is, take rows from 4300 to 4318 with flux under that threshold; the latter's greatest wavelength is 4314.60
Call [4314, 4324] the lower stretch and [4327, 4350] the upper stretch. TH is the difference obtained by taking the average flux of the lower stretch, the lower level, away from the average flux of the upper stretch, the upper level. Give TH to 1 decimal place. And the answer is -1.9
